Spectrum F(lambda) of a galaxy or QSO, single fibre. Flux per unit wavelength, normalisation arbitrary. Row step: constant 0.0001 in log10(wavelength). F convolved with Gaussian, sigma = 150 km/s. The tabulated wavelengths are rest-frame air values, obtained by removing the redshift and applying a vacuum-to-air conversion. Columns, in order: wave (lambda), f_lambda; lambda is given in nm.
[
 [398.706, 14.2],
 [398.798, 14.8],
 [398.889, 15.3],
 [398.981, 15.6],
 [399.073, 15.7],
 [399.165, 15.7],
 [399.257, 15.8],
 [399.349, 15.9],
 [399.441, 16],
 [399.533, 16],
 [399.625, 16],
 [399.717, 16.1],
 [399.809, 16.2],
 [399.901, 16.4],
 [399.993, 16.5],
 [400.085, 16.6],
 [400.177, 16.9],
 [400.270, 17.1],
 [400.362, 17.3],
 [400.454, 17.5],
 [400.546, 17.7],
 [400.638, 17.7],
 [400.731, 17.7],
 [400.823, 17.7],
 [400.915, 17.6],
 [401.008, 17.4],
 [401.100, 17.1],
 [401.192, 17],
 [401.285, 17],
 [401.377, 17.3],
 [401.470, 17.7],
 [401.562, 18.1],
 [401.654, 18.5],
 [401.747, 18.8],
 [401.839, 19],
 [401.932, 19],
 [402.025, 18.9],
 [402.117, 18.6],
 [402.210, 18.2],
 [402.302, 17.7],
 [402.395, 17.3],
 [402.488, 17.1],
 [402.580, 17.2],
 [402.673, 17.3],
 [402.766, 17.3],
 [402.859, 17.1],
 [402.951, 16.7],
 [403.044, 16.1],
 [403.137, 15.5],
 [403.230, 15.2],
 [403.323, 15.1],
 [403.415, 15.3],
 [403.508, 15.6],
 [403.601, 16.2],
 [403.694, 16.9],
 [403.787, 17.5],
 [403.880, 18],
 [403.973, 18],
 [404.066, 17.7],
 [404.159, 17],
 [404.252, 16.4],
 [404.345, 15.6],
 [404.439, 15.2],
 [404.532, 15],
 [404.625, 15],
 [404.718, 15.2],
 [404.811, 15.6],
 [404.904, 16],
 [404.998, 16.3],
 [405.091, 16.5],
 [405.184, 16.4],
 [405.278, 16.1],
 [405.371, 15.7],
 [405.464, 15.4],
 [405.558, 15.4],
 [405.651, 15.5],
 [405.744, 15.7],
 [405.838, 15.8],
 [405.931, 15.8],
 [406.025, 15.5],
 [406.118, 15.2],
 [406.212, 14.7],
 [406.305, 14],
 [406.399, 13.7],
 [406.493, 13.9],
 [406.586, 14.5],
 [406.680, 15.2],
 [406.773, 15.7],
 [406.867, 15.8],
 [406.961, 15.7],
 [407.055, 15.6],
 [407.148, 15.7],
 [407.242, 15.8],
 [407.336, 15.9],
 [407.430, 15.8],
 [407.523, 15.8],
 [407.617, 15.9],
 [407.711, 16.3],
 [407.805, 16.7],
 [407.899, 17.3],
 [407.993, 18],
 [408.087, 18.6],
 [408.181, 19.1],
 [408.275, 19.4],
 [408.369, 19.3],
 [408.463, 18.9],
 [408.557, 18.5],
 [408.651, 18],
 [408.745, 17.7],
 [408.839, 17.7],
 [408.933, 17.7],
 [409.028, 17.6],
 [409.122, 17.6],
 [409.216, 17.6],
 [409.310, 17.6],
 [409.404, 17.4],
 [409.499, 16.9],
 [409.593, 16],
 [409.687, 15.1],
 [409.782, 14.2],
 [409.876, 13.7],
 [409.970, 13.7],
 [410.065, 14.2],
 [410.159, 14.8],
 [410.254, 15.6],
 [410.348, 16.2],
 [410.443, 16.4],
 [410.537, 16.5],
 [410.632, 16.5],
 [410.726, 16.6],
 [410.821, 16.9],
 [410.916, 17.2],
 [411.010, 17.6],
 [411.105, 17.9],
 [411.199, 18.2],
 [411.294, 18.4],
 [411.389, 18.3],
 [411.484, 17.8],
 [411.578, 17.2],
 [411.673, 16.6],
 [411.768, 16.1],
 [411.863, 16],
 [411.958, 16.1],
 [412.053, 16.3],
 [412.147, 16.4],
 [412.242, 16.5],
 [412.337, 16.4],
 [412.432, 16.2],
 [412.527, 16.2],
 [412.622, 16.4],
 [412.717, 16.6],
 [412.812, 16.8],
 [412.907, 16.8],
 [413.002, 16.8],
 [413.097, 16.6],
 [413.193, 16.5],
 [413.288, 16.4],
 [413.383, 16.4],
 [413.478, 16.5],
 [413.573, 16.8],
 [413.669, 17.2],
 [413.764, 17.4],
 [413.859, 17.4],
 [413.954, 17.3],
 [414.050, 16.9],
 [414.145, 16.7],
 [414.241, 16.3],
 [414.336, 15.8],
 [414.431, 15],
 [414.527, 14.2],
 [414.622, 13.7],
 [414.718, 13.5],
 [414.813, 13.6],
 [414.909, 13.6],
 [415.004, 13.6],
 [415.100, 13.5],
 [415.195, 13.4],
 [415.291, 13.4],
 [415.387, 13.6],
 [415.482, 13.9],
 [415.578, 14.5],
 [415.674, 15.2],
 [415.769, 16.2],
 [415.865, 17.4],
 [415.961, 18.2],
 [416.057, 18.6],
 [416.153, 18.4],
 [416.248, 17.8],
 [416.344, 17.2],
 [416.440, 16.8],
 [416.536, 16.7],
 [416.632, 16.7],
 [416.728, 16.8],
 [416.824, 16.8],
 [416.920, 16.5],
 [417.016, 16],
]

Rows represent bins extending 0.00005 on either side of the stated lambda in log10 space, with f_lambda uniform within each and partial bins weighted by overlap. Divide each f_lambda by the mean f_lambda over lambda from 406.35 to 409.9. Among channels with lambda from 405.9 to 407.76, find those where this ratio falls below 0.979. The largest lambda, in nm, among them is 407.617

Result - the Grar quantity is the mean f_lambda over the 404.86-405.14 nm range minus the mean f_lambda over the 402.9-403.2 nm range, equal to 0.2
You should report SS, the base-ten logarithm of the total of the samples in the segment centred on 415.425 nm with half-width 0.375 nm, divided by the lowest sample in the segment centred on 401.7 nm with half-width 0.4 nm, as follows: 0.82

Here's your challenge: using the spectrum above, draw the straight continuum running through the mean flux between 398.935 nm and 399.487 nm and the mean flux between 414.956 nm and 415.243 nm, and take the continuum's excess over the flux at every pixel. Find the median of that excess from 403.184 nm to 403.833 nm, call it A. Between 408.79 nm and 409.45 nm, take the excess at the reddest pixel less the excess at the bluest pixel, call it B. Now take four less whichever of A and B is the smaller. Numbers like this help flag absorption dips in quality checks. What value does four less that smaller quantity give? 4.4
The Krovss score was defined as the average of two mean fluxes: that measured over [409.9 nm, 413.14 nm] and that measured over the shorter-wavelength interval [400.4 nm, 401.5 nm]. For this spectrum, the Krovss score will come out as 17.0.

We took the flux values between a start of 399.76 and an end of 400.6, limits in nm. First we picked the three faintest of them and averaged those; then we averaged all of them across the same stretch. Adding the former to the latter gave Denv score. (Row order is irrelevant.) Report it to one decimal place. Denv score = 33.3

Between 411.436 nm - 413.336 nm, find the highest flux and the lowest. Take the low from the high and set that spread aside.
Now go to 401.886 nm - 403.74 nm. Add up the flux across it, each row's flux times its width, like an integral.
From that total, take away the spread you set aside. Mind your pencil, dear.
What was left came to 29.6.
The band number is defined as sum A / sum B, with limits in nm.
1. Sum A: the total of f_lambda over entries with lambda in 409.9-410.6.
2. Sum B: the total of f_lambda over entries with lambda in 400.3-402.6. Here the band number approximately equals 0.2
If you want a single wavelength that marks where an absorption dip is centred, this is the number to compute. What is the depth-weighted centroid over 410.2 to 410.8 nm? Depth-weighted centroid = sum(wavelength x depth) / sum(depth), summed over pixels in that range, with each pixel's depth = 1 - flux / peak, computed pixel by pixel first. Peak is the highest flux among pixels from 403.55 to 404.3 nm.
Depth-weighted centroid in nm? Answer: 410.46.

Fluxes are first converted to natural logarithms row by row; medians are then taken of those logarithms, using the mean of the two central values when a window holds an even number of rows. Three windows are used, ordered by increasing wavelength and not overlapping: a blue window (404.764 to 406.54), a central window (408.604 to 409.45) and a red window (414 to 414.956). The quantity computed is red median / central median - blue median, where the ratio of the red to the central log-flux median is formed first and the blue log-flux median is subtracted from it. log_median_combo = -1.81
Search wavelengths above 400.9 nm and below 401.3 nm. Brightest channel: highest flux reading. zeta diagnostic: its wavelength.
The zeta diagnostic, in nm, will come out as 400.915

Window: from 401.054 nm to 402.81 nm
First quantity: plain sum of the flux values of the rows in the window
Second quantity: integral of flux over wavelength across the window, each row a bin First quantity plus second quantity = 370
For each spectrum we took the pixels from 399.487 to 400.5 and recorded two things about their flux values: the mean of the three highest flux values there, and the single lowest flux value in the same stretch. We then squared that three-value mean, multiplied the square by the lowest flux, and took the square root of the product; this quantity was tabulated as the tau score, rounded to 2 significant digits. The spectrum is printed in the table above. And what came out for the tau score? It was 69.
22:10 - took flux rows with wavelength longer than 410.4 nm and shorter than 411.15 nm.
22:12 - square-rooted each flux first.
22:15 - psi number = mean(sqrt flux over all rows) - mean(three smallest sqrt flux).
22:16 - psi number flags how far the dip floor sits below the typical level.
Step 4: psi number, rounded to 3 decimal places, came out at 0.059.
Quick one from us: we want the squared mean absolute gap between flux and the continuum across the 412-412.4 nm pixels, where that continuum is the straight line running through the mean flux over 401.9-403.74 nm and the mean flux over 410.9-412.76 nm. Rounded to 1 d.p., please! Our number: 0.3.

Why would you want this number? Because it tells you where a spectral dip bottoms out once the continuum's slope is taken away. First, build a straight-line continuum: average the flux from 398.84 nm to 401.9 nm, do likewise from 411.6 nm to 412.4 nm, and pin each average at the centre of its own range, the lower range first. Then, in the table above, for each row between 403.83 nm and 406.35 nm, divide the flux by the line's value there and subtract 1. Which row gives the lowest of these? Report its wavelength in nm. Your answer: 406.305 nm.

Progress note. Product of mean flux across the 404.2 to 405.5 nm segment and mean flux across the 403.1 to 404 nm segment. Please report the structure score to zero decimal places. 257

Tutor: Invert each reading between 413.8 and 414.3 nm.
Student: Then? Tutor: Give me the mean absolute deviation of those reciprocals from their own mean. 0.0012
